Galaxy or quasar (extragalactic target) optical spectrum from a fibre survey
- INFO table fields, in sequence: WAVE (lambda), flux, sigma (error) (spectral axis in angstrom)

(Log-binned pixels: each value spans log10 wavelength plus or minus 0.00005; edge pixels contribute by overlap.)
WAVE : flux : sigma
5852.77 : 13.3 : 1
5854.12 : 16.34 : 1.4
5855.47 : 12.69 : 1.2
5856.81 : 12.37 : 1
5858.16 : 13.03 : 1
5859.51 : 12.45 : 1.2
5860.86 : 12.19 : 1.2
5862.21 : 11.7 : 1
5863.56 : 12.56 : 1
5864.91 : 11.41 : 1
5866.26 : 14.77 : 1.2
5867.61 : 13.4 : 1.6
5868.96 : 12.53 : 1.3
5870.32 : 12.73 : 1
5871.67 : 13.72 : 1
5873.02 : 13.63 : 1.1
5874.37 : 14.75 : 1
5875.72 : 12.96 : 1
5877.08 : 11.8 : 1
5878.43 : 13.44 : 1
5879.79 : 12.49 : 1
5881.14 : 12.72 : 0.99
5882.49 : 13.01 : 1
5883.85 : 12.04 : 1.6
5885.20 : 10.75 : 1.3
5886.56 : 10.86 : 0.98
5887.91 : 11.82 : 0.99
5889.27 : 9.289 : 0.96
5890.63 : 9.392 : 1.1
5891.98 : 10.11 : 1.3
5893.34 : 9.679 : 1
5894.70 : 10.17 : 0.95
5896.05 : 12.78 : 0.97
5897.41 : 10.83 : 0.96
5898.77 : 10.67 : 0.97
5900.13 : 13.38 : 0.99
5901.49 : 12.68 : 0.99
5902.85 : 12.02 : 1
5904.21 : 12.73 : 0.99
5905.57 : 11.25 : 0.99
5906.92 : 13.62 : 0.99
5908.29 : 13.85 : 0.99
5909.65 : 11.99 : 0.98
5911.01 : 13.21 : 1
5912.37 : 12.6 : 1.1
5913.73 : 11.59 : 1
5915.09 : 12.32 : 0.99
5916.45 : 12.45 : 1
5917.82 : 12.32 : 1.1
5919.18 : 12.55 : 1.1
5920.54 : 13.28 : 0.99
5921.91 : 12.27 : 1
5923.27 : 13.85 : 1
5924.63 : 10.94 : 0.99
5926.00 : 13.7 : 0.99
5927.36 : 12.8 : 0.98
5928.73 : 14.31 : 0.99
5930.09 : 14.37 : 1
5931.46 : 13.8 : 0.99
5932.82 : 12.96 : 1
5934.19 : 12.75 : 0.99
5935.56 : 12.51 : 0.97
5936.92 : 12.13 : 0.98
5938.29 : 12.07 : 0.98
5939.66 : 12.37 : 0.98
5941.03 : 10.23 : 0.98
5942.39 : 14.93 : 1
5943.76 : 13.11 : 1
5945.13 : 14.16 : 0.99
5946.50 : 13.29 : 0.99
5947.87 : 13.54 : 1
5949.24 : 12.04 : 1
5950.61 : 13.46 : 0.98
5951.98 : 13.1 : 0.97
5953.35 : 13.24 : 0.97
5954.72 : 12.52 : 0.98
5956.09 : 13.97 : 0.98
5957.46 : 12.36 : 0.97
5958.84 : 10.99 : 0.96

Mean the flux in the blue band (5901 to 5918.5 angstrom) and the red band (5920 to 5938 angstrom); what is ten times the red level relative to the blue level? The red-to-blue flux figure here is 10.4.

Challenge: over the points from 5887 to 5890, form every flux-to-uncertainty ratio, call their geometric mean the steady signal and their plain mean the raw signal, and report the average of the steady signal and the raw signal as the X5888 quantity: 10.8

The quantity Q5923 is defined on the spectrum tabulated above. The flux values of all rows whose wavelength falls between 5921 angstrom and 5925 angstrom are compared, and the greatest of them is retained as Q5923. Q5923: 13.85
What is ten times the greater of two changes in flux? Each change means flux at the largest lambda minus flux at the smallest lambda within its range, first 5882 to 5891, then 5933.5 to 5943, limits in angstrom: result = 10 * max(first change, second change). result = 22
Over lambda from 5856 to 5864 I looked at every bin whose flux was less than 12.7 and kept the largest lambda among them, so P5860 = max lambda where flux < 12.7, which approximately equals 5863.56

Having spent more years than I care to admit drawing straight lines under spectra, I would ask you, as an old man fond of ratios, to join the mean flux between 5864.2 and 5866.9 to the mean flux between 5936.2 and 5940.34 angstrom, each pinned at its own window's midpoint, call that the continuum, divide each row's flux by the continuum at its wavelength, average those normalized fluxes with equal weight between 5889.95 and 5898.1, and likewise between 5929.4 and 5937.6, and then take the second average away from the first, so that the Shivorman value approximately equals -0.24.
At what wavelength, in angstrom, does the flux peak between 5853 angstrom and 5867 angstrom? 5854.12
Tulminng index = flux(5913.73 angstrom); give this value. 11.59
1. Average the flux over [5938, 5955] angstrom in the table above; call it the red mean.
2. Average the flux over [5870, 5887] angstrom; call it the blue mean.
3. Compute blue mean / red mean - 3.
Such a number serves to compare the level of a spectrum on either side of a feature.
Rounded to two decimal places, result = -2.02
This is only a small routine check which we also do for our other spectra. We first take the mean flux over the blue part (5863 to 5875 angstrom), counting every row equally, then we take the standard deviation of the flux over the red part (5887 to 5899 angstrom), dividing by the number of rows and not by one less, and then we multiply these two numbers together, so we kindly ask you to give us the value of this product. 14.5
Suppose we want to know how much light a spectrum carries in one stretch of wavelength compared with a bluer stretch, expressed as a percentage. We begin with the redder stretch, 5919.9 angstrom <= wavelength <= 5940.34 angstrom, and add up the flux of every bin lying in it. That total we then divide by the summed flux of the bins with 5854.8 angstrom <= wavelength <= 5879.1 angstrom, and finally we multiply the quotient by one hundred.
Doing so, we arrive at 84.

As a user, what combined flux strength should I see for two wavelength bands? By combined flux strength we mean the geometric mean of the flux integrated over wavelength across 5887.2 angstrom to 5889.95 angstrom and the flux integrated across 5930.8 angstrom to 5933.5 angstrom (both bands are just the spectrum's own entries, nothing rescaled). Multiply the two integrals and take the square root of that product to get 32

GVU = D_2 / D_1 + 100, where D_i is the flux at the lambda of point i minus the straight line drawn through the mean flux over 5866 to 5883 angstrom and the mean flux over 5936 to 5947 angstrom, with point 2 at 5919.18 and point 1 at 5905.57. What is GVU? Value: 100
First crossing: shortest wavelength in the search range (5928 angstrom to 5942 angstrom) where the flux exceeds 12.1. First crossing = 5928.73 angstrom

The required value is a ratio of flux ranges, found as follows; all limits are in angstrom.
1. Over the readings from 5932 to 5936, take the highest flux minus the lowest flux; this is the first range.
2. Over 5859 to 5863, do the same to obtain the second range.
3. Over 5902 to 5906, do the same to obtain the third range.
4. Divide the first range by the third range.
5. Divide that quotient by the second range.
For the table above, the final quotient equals 0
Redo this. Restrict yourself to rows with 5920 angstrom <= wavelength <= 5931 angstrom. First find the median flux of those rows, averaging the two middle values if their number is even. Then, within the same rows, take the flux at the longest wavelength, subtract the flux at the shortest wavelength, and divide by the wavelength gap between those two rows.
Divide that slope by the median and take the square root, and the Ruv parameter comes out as 0.092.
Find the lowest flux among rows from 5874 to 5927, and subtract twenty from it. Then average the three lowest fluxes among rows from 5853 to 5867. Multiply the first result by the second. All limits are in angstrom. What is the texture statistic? -126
